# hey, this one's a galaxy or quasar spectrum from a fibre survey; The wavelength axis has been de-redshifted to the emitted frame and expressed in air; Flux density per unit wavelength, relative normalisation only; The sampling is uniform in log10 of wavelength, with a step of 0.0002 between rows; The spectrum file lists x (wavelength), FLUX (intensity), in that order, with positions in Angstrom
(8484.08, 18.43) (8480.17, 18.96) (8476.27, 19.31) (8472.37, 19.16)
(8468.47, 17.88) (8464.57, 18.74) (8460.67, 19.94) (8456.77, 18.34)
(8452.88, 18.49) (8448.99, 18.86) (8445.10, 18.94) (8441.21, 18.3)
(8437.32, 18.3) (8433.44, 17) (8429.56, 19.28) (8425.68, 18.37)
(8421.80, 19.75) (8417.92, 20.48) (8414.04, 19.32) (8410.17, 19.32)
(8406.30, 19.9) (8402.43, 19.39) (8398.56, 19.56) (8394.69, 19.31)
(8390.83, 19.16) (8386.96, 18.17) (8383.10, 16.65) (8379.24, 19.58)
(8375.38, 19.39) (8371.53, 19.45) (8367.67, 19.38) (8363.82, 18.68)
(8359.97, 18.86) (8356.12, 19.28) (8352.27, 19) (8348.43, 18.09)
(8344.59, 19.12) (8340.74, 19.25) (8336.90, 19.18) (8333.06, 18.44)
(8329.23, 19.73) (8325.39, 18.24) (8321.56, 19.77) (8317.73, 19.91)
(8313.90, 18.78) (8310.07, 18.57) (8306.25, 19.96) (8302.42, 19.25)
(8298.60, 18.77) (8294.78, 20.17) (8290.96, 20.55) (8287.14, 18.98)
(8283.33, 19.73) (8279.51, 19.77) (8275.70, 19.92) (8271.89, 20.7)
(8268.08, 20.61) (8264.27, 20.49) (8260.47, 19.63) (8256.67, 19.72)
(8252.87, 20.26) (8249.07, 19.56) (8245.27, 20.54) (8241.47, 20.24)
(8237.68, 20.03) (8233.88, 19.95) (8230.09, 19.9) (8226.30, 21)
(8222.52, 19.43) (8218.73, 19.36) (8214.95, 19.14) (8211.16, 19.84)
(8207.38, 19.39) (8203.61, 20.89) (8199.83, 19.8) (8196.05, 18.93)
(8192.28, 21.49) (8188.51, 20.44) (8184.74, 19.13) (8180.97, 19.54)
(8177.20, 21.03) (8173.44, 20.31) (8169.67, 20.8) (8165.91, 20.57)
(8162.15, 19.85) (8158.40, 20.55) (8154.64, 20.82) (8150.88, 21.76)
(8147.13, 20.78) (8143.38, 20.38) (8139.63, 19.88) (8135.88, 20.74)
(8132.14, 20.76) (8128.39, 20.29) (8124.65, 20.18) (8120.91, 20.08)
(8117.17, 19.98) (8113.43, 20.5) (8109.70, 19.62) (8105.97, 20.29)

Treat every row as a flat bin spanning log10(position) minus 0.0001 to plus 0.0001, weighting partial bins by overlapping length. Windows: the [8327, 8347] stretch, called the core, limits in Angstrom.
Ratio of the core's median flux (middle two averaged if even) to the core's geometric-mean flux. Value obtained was 1.002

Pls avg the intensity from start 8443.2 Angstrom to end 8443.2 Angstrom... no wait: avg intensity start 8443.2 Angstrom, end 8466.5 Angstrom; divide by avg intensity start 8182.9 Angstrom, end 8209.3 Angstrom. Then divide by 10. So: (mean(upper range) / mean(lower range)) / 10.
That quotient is 0.094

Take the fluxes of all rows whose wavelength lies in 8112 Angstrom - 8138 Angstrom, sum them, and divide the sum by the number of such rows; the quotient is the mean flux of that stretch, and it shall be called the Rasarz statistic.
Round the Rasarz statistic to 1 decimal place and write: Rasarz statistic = 20.4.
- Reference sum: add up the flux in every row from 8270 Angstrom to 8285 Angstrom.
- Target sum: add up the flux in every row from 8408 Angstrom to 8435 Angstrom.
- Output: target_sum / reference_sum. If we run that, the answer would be 1.67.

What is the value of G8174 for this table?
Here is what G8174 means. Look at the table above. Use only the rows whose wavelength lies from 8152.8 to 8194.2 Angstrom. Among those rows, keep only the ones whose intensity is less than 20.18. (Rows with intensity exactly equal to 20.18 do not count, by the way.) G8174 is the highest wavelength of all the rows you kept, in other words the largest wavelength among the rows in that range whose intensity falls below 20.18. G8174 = 8184.74 Angstrom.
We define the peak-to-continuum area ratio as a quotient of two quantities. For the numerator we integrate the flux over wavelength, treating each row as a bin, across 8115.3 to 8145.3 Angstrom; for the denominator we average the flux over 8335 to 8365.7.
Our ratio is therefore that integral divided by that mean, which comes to 32.1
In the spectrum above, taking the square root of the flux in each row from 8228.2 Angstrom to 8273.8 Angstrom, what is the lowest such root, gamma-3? 4.42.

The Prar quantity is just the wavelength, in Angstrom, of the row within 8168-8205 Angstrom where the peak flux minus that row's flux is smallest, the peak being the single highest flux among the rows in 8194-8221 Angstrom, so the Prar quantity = 8192.28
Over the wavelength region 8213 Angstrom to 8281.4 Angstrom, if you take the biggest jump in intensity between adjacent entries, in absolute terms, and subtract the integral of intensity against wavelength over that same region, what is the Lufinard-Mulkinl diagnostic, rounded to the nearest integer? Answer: -1367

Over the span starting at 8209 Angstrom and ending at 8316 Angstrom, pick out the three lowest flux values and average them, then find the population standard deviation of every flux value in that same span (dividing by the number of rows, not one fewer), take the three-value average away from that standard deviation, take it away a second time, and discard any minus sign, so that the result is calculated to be 36.8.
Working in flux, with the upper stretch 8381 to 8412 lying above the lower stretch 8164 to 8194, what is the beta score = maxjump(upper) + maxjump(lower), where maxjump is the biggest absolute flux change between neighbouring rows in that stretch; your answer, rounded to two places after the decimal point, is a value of 3.01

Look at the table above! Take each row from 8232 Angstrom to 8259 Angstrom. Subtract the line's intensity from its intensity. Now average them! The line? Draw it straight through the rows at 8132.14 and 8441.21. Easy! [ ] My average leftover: 0.18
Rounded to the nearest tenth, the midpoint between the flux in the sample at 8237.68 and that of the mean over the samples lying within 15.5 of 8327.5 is 19.6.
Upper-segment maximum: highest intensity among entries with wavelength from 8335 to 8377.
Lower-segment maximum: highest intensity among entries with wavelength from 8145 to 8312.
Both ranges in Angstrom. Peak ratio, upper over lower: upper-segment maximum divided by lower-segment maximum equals 0.894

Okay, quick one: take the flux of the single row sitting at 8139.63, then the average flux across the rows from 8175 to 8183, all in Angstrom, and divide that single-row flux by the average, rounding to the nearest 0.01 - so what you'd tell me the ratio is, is 0.98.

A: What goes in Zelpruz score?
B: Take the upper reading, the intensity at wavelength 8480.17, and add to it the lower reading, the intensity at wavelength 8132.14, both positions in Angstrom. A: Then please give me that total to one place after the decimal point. 39.7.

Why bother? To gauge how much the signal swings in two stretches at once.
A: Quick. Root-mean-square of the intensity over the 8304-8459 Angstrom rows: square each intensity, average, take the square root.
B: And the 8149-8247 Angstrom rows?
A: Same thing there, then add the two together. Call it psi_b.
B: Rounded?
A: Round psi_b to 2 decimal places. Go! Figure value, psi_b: 39.20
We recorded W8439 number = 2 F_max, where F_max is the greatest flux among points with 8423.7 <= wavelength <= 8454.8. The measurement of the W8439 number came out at 38.6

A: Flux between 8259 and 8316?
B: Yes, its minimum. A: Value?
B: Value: 18.57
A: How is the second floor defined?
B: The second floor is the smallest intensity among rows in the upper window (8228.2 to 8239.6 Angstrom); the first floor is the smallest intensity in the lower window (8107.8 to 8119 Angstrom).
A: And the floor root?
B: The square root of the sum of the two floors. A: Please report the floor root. 6.29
